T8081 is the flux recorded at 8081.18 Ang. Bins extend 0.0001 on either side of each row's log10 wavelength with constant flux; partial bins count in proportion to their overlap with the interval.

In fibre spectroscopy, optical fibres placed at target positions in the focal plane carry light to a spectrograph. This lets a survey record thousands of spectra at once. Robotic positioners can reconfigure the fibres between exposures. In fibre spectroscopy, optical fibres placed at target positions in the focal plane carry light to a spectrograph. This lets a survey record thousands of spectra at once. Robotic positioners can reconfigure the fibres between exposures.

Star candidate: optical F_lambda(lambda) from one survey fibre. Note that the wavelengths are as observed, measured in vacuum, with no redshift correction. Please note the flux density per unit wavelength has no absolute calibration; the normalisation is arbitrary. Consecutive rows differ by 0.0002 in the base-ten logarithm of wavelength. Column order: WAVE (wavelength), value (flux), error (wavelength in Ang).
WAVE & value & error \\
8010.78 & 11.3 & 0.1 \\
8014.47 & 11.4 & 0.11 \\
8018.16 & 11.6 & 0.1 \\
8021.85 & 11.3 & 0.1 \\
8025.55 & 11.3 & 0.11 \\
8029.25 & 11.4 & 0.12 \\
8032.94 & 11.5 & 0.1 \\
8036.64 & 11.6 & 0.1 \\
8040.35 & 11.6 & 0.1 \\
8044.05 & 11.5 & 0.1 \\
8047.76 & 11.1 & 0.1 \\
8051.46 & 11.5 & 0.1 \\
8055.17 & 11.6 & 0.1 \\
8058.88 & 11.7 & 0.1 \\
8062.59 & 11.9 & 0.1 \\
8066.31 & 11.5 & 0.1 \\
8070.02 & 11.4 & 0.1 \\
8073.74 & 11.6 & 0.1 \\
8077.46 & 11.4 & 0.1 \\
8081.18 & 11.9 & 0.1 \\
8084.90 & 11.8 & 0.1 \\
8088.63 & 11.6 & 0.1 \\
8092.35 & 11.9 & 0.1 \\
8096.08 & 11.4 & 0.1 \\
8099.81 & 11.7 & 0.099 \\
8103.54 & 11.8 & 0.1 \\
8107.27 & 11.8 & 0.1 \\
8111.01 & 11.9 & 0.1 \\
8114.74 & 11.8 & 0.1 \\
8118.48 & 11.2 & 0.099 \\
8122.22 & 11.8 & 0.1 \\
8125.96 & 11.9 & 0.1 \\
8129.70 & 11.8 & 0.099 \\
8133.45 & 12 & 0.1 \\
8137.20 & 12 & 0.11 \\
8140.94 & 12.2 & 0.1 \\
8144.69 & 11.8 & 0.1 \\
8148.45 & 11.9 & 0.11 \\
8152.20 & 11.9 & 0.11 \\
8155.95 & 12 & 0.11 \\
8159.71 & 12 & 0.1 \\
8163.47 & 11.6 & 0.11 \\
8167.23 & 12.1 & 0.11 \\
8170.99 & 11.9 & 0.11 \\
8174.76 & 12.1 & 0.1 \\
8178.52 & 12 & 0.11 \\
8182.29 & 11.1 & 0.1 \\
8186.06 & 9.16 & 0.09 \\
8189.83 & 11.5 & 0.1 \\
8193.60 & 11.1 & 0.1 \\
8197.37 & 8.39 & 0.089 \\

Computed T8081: 11.9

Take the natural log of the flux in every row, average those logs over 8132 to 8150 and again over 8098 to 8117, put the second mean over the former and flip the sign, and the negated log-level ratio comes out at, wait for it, -0.99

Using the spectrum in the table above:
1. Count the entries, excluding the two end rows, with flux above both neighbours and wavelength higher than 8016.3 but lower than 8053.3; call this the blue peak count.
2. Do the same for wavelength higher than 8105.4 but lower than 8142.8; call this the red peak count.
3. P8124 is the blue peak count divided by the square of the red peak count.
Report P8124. 0.00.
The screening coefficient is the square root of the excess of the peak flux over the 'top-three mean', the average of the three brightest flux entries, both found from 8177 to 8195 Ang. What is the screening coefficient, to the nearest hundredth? 0.68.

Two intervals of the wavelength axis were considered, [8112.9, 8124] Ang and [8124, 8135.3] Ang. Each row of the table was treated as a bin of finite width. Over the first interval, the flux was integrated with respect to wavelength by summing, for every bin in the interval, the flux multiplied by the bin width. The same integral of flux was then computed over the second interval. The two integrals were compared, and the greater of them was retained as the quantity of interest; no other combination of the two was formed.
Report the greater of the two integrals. 134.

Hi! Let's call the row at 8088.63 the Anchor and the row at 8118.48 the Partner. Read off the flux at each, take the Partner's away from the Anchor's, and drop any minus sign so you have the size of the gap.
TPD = 0.4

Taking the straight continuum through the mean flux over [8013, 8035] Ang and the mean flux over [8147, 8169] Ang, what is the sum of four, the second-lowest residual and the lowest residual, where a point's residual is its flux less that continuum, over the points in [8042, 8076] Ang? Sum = 3.40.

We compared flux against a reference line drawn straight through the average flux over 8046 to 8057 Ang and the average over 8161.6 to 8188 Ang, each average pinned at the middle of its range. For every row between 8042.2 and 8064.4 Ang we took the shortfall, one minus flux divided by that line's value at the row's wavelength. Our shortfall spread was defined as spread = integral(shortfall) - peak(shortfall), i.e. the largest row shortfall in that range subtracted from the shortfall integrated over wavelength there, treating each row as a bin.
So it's -0.3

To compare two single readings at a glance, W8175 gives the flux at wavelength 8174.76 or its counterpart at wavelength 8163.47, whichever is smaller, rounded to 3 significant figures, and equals 11.6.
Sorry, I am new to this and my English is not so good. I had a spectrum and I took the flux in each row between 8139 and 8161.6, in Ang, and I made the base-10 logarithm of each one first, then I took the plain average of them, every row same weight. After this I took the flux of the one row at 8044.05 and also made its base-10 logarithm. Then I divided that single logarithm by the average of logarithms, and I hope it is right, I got 0.984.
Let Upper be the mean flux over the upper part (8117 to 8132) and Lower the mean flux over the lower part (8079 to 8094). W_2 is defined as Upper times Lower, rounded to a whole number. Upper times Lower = 138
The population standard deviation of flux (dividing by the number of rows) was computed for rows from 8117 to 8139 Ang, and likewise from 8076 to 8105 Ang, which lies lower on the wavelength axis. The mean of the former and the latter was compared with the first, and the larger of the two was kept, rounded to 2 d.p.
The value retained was 0.27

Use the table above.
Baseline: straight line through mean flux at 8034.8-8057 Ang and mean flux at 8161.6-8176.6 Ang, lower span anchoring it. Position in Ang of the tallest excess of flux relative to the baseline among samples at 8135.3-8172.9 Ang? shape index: 8140.94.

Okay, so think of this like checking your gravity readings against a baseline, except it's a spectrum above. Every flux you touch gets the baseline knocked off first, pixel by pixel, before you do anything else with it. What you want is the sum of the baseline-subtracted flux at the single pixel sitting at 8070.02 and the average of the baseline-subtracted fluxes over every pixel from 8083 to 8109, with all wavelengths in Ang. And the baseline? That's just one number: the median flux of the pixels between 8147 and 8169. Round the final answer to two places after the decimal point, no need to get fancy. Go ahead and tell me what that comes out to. -0.79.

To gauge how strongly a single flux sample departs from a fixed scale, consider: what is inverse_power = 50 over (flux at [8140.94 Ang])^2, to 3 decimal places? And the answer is 0.336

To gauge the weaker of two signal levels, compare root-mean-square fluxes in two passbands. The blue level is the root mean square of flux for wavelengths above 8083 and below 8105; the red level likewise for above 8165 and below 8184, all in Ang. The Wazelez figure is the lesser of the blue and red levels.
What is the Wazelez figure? 11.7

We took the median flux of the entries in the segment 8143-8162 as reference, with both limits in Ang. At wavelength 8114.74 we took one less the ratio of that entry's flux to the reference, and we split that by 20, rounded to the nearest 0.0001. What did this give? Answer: 0.0004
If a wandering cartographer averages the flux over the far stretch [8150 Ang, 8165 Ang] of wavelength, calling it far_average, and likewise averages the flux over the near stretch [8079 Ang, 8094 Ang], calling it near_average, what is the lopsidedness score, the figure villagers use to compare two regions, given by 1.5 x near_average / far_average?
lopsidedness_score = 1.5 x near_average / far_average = 1.49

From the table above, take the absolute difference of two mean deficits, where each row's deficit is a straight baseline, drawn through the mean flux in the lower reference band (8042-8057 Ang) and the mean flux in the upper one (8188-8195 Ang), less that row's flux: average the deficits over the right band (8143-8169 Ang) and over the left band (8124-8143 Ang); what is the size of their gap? 0.06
